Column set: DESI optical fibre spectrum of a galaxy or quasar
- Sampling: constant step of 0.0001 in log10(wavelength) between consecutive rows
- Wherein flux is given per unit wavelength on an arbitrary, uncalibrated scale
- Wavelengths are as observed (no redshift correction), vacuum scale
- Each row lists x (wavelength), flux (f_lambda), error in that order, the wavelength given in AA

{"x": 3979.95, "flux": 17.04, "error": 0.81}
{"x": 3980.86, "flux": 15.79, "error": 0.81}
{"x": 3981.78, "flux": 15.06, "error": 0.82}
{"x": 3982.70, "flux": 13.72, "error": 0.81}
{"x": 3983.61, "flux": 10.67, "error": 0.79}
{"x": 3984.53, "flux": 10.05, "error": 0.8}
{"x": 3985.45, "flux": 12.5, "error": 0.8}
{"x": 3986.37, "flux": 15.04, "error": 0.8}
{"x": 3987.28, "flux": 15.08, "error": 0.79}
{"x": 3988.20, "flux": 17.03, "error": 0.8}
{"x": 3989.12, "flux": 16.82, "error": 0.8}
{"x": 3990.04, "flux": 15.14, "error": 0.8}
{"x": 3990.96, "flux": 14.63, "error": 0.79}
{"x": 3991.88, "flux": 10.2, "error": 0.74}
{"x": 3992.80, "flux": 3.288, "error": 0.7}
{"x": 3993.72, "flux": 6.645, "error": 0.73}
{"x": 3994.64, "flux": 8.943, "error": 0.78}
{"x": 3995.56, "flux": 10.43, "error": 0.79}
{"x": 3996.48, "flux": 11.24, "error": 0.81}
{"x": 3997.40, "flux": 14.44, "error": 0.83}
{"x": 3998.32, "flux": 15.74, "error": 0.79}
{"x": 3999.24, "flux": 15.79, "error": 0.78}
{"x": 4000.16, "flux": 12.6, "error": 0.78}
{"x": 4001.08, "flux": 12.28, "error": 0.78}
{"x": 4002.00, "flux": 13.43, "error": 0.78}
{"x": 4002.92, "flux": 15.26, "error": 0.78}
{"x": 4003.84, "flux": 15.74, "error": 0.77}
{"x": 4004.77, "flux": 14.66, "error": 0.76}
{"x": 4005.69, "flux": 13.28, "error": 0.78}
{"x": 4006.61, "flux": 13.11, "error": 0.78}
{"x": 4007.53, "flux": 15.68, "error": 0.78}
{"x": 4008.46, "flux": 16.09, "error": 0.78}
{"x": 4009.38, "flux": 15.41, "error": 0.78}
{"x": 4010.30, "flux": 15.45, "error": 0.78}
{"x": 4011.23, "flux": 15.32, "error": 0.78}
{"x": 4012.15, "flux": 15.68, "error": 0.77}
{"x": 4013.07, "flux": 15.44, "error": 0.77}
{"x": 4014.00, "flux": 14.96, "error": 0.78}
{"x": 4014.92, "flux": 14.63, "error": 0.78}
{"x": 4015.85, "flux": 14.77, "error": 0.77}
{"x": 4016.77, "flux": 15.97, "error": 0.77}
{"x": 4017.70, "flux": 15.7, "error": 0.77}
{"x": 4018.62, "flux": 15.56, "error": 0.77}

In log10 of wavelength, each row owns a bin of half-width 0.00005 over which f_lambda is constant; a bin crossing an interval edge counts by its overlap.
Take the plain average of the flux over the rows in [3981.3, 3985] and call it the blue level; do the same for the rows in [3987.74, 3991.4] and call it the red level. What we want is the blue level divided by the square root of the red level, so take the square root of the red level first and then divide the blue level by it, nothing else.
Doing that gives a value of 3.1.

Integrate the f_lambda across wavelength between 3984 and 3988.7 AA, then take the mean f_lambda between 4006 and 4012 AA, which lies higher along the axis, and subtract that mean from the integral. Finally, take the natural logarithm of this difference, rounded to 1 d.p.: 3.9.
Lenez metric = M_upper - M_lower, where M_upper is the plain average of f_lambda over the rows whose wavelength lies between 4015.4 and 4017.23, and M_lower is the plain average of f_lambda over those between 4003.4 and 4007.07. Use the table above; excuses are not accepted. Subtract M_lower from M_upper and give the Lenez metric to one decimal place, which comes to 1.2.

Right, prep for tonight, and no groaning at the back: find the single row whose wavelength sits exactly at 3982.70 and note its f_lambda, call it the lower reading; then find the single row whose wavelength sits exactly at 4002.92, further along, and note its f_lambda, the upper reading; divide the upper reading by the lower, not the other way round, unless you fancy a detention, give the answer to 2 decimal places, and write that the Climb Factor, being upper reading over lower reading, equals 1.11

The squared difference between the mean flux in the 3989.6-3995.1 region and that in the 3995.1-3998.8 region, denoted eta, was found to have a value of 10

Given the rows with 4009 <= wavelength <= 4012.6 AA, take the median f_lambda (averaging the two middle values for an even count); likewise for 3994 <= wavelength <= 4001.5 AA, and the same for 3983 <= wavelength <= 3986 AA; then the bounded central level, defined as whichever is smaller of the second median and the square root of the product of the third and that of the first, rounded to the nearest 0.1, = 12.4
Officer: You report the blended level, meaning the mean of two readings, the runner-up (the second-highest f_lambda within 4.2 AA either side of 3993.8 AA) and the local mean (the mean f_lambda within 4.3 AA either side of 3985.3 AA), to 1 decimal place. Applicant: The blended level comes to 14.3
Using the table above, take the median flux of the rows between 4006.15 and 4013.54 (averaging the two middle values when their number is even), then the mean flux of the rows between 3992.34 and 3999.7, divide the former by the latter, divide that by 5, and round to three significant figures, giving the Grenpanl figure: 0.286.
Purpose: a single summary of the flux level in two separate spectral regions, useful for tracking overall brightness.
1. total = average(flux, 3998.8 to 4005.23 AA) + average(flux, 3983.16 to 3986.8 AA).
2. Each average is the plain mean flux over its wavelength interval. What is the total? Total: 26.3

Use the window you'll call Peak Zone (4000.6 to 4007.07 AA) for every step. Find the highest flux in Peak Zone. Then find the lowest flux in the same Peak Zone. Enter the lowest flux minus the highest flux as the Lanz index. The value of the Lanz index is -3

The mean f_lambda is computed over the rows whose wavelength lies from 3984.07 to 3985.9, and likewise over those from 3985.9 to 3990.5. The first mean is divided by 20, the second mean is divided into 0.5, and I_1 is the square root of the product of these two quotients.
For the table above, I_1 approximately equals 0.133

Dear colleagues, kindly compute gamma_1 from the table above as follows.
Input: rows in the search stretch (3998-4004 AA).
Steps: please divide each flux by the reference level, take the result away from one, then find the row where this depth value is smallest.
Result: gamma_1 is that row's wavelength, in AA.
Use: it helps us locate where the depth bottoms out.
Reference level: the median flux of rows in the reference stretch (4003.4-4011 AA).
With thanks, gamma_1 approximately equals 3999.24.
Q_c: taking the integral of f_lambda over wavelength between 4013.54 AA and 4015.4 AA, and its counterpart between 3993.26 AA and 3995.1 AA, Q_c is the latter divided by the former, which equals 0.52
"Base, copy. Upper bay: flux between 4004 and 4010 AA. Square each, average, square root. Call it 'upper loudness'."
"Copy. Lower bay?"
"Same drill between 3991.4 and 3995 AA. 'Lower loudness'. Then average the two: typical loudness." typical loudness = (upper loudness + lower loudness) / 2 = 11.2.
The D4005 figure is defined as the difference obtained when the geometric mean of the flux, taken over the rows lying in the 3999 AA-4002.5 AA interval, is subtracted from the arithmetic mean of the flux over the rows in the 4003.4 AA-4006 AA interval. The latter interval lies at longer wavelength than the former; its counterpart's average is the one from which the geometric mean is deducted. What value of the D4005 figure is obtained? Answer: 1.1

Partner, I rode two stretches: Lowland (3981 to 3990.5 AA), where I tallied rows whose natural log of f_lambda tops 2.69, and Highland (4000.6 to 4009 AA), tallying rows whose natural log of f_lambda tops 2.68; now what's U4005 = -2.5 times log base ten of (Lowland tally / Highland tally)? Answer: -0.2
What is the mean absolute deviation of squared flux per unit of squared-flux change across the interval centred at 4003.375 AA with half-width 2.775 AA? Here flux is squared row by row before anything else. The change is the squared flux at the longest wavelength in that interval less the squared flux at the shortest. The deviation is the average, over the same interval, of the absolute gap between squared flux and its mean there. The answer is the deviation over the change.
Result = 1.2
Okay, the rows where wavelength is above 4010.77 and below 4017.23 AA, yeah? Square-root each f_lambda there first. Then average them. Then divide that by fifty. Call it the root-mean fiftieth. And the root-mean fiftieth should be 0.078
